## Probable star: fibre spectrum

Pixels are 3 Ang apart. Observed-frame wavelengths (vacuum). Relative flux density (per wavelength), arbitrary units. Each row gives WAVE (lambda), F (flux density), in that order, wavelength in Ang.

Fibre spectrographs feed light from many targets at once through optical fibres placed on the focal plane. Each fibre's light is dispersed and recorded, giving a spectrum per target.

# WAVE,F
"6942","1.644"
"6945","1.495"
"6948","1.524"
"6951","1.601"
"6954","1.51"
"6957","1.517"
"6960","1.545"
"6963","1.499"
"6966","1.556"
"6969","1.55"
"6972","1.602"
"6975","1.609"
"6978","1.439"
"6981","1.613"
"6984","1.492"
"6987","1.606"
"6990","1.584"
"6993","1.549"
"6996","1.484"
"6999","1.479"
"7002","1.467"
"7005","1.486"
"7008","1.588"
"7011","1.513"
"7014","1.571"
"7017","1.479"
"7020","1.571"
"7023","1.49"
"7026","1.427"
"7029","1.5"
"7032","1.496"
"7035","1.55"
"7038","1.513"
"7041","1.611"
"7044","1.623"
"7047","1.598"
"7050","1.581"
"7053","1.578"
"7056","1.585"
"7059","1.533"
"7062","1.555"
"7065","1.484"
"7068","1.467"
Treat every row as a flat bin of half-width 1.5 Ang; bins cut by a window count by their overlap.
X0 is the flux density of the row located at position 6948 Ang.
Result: 1.524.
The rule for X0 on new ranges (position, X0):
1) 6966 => 1.556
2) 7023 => 1.49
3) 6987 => 1.606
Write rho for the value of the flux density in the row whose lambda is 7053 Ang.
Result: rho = 1.578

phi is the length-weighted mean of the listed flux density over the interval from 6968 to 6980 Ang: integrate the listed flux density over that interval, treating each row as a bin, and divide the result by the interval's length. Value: 1.55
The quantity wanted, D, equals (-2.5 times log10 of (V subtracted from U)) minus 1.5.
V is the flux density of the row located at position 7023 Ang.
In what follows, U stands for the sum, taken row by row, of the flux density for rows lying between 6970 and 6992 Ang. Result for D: -3.94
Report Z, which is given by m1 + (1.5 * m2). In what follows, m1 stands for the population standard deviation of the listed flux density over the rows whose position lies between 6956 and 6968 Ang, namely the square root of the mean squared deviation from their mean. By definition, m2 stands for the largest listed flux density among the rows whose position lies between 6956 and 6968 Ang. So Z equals 2.36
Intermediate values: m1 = 0.0225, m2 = 1.556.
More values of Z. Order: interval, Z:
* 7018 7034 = 2.40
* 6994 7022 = 2.43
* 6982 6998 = 2.46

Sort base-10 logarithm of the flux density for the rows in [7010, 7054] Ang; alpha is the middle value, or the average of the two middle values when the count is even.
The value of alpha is 0.190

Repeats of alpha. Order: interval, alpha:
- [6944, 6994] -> 0.190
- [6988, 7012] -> 0.176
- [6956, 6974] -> 0.190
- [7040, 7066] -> 0.199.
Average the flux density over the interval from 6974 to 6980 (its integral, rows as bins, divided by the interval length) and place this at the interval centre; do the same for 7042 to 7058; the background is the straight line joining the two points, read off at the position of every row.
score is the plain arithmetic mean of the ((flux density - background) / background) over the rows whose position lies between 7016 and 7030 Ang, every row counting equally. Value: -0.047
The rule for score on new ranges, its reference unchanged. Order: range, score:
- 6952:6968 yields 0.011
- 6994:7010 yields -0.030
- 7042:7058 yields 0.001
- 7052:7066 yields -0.033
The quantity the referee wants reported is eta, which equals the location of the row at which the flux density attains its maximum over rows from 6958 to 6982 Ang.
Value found 6981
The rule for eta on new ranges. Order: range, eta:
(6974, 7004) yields 6981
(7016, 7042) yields 7041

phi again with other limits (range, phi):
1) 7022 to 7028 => 1.46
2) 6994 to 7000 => 1.49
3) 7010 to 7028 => 1.51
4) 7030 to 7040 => 1.52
